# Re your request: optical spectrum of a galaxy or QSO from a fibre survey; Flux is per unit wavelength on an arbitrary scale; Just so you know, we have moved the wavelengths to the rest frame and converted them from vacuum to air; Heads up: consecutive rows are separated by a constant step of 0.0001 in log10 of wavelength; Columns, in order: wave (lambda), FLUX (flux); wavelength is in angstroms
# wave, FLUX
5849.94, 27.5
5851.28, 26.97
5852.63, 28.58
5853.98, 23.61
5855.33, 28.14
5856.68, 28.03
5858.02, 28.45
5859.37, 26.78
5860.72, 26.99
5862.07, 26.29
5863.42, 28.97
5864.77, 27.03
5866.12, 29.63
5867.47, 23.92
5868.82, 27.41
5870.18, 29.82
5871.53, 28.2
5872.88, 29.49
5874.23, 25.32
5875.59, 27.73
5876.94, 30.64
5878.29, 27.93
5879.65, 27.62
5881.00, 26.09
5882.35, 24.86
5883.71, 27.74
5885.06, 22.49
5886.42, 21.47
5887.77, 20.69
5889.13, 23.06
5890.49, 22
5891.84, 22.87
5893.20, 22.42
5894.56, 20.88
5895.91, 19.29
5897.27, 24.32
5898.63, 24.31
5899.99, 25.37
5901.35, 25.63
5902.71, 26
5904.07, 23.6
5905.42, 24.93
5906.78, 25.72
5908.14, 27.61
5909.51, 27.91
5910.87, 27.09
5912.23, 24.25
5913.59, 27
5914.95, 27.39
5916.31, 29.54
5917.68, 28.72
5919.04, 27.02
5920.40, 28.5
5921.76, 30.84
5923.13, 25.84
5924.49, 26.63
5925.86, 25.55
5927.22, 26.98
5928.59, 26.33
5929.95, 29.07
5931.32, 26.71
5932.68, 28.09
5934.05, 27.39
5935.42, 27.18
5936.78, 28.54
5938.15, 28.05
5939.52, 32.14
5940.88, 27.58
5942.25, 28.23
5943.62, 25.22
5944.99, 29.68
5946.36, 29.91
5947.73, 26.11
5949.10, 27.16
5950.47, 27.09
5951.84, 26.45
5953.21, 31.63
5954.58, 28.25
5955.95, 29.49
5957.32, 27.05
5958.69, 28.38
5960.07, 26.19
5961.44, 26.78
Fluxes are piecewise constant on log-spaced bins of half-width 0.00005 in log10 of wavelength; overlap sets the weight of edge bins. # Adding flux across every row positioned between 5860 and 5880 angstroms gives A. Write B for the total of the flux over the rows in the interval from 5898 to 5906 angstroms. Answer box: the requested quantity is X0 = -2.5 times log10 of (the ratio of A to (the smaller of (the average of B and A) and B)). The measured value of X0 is -1.1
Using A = 417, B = 150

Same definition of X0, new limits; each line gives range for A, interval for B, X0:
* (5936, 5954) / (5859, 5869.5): -0.6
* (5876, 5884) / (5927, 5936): 0.1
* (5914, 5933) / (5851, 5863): -0.5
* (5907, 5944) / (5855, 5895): 0.0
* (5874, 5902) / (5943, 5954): -0.9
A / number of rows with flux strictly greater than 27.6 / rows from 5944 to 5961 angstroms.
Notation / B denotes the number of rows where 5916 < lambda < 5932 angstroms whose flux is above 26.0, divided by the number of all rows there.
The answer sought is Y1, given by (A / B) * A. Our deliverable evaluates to 43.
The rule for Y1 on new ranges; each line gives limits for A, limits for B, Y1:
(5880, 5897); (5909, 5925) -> 1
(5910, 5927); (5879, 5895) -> 64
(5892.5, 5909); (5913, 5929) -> 1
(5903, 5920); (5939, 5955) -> 17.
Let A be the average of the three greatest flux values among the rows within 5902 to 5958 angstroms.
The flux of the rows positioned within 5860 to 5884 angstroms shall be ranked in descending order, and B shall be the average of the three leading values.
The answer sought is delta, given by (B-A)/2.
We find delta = -0.8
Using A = 31.5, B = 30.0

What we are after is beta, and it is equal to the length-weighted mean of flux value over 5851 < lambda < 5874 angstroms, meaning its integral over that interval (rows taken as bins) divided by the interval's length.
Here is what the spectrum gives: 27.5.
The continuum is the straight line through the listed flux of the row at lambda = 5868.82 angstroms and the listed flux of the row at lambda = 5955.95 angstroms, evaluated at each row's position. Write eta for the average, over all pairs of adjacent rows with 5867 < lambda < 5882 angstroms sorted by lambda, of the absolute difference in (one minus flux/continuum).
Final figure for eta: 0.083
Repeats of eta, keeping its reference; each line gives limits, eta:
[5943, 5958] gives 0.077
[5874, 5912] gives 0.057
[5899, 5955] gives 0.062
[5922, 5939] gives 0.042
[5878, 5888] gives 0.068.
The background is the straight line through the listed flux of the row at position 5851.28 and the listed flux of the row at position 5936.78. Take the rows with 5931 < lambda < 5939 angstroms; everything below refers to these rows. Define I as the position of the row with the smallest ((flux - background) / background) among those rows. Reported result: 5931.32 angstroms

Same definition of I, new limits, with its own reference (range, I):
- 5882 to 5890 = 5887.77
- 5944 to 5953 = 5947.73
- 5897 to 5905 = 5904.07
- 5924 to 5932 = 5925.86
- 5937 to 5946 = 5943.62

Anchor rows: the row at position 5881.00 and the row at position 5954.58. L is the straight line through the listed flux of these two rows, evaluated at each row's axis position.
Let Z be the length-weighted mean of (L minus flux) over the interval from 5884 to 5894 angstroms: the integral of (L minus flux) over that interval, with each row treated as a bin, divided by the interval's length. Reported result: 4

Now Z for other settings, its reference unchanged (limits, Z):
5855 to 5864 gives -2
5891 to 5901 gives 4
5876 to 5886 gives -1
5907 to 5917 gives 0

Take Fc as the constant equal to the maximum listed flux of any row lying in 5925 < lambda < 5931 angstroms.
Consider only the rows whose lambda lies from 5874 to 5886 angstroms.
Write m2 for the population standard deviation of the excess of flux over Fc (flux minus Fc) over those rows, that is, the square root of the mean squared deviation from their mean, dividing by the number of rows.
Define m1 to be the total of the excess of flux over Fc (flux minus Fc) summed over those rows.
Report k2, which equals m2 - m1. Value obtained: 23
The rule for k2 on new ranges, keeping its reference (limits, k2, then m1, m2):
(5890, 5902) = 57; -55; 1.99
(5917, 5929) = 17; -15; 1.59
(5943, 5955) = 12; -10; 1.97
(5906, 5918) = 18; -16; 1.47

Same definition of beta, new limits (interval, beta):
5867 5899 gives 25.0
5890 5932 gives 25.8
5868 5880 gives 28.2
